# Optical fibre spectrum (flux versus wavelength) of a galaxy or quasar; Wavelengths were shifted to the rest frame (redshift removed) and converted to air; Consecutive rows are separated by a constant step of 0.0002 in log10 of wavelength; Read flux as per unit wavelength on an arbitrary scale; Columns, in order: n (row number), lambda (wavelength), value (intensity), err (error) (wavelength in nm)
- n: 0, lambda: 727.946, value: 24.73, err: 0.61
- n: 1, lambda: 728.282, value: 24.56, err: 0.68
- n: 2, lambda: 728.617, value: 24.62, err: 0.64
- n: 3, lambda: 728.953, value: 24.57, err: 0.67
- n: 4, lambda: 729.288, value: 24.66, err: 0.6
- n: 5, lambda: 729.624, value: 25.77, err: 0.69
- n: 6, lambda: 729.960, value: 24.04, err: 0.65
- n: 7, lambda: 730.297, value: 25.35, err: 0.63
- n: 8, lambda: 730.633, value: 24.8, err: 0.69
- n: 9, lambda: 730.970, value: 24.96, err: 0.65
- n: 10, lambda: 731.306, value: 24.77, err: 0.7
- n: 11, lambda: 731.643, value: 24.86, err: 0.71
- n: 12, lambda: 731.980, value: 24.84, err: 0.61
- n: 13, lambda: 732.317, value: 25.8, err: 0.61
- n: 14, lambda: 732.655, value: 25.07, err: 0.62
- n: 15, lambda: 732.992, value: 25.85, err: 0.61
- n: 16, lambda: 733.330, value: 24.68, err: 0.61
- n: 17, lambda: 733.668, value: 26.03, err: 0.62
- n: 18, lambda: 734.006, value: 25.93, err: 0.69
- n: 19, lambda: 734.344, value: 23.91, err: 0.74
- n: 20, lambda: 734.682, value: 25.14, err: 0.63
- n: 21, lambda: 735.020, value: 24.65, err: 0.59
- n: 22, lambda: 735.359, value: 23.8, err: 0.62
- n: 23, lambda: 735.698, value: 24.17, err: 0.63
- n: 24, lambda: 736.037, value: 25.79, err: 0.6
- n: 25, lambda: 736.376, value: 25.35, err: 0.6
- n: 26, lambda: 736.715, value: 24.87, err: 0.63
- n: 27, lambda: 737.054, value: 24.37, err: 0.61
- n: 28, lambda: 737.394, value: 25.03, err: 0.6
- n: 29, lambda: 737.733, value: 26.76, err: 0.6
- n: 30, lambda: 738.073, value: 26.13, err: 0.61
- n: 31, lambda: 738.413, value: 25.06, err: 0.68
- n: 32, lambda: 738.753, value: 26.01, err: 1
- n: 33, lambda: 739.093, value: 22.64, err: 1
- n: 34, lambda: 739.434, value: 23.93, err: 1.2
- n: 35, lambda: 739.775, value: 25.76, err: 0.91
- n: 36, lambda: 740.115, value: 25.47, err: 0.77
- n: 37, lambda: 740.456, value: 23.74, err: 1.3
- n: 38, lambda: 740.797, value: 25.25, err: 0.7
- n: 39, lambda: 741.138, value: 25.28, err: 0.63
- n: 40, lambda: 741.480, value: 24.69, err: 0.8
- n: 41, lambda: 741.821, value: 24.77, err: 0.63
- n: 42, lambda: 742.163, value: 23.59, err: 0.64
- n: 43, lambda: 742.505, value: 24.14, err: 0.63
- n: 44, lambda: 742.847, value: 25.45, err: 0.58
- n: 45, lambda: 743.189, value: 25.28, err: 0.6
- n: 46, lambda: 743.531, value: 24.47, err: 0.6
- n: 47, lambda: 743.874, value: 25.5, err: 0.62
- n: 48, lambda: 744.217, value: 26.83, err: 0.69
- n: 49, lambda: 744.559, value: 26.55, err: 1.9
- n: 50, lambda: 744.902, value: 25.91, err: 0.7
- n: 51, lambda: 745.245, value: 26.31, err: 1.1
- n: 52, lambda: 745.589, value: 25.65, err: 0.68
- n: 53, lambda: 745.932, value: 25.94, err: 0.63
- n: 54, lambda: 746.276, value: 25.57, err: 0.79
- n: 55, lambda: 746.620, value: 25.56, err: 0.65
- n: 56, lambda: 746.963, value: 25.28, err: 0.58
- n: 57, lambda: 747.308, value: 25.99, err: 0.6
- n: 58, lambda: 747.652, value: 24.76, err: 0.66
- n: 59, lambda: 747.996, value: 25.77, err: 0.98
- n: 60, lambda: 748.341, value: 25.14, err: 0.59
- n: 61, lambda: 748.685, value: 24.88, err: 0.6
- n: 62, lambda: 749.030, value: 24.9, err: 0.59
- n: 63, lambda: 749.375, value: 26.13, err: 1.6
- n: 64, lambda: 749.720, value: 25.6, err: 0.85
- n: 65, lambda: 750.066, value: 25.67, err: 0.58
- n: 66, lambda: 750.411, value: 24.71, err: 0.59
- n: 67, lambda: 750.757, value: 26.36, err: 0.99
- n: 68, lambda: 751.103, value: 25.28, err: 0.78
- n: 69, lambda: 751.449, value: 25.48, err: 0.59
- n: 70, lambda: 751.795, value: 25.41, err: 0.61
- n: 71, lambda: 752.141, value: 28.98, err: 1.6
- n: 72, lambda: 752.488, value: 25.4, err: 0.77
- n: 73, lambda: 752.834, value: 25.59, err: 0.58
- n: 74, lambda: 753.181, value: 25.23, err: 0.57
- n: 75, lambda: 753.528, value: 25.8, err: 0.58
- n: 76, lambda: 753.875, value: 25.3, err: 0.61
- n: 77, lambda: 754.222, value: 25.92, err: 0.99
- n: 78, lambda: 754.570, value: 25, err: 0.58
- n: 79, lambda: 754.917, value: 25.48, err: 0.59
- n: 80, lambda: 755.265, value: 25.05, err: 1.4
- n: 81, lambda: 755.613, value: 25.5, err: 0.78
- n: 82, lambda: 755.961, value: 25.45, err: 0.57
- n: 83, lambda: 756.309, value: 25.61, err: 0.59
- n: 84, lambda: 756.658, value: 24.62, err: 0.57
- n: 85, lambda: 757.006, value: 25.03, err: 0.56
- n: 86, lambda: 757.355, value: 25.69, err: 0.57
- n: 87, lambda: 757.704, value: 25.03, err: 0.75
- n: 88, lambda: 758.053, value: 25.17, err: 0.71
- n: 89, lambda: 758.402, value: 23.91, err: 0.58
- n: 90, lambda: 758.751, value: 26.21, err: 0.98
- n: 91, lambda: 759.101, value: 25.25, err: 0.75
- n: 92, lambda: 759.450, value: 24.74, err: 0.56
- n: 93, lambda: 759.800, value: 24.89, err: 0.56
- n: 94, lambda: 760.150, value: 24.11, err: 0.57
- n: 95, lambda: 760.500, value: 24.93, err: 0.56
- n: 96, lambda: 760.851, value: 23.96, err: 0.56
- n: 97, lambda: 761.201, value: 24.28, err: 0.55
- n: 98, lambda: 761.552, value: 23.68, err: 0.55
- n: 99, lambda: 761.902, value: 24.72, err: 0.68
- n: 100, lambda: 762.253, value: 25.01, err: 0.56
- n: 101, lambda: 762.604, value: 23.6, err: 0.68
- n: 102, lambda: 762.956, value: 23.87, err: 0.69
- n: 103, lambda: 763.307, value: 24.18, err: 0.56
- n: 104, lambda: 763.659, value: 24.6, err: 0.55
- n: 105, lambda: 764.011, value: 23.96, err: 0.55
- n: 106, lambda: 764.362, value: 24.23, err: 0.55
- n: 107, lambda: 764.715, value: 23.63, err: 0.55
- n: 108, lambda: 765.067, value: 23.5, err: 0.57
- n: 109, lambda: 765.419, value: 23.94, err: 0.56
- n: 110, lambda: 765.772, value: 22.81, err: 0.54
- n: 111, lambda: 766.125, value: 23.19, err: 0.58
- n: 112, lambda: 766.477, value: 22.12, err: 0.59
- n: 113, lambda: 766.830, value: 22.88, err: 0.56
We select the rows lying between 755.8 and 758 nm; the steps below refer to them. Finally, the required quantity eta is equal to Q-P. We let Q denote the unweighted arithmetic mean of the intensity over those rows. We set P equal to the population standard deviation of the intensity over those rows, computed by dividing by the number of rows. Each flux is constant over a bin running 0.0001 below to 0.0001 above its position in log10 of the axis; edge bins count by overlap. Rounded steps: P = 0.38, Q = 25.2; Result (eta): 24.9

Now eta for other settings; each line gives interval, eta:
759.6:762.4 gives 24.0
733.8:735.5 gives 23.9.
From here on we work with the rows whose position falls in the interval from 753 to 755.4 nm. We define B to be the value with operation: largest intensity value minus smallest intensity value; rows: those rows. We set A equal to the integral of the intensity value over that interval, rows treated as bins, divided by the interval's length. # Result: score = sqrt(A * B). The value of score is 4.8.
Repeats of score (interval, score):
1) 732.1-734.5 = 7.3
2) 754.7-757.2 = 5.0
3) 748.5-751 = 6.5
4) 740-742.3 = 6.8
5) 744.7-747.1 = 5.2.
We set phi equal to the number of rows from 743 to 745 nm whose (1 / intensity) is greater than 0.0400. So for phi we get 1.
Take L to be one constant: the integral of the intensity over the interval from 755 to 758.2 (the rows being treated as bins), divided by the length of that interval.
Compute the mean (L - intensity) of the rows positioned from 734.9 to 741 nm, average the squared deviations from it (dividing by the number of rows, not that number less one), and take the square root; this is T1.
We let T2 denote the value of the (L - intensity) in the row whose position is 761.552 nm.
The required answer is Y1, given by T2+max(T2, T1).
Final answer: 3.1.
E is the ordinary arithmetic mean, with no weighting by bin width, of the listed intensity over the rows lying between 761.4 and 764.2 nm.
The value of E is 24.2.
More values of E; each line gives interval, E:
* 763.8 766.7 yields 23.4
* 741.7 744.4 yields 25.0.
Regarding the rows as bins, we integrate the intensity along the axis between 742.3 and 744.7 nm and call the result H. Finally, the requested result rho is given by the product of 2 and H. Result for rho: 122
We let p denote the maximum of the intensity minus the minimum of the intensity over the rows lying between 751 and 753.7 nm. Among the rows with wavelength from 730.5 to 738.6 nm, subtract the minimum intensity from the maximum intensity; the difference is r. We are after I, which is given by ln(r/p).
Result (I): -0.2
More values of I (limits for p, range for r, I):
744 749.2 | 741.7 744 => -0.1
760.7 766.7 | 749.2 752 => -0.6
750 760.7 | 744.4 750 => -1.0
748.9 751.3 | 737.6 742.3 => 0.9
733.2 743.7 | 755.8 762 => -0.5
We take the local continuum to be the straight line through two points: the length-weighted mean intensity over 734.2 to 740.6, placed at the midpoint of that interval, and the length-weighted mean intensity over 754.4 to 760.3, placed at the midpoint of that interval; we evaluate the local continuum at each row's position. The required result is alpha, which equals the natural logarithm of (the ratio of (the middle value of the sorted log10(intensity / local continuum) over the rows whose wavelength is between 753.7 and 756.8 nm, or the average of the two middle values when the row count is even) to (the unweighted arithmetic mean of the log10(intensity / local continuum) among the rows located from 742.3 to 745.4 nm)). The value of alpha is -0.6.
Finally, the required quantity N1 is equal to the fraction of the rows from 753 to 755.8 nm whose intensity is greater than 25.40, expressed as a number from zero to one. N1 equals 0.50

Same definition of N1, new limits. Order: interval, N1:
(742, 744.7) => 0.50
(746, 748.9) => 0.50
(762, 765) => 0.00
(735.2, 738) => 0.25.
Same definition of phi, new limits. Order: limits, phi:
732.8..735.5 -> 4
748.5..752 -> 3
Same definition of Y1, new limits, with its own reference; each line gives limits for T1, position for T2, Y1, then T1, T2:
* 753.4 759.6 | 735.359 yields 2.9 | 0.52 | 1.4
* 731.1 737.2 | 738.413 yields 0.9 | 0.67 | 0.2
